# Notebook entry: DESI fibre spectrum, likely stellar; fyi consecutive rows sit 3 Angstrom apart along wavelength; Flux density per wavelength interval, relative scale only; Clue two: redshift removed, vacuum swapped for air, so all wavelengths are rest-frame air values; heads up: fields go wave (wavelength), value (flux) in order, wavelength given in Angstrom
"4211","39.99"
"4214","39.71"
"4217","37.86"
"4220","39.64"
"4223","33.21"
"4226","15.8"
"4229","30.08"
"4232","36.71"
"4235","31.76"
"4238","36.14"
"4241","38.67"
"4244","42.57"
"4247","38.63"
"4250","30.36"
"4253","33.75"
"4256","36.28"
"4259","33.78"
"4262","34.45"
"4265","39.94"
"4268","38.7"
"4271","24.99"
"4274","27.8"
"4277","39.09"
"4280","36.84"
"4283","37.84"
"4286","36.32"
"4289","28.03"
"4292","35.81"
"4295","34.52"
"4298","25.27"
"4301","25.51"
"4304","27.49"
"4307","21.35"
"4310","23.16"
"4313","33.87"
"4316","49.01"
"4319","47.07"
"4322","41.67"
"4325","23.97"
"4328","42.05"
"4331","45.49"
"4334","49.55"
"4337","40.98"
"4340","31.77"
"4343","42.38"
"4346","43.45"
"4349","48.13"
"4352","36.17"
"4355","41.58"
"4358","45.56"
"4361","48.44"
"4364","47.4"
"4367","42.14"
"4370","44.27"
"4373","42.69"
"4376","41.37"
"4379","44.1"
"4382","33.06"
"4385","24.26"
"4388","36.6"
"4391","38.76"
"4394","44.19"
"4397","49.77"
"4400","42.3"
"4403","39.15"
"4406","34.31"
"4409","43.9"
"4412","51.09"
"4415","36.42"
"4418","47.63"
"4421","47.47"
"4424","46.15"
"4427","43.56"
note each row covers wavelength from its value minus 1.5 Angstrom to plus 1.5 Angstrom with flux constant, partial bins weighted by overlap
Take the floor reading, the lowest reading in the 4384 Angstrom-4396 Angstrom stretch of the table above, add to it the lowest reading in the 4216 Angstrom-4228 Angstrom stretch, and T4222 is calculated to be 40.1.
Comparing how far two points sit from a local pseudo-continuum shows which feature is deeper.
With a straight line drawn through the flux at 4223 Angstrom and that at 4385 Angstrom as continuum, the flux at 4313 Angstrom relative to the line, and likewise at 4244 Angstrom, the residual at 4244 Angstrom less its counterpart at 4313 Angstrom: 4.9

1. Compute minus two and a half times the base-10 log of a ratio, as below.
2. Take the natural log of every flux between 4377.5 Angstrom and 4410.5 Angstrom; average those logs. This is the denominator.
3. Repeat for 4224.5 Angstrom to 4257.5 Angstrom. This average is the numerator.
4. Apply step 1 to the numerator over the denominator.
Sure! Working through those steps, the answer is 0.05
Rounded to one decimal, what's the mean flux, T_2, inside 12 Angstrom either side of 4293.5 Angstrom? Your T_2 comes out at 31.3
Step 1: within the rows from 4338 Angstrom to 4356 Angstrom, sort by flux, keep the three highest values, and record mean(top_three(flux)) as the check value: 44.7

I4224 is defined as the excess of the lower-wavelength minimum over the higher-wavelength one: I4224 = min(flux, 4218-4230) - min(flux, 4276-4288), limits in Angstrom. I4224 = -21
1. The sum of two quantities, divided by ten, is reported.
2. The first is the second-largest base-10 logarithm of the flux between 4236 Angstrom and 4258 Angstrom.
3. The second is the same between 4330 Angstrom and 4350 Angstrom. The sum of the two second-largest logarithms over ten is 0.327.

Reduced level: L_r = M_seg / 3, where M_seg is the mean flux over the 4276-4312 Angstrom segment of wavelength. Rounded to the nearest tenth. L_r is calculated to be 10.3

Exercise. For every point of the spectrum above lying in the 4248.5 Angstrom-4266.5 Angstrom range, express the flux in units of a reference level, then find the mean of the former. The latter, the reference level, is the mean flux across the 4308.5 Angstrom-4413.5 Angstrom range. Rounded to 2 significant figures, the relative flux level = 0.85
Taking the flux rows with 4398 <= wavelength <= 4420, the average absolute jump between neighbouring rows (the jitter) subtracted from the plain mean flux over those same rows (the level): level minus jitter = 34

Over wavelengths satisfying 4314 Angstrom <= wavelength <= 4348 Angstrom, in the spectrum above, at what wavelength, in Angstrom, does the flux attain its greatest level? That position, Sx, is 4334 Angstrom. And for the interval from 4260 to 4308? 4265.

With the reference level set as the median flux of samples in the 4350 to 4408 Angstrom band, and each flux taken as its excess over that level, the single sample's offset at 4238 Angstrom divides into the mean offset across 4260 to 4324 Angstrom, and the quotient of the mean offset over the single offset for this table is 1.4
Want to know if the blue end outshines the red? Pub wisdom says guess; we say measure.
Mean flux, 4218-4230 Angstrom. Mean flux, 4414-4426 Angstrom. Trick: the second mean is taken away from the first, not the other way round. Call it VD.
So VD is -15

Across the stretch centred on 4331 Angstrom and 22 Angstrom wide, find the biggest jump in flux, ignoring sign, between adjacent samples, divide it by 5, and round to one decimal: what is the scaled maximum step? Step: 3.6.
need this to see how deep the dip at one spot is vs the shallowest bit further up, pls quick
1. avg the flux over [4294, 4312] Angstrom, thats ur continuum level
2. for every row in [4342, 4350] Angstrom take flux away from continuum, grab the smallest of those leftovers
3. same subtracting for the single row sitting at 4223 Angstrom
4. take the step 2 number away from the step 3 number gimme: 14.9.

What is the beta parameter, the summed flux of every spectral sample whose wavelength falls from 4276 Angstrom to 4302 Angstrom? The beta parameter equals 299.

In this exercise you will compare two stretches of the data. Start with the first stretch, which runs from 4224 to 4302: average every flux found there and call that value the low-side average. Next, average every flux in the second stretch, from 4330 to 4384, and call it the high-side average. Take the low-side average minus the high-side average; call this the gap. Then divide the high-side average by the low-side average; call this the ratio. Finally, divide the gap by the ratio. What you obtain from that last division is -7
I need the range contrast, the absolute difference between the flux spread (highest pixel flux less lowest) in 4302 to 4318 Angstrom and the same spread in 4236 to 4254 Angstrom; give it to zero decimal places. 15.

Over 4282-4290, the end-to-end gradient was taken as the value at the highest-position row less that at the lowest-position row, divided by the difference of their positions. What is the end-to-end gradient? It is -1.6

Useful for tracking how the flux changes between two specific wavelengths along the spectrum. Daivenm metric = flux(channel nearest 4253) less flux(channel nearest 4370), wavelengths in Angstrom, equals -11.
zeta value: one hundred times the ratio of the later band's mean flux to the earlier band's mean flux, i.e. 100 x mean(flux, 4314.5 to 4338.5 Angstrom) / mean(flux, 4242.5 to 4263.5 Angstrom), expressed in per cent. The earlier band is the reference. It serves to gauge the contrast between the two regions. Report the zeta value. 119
